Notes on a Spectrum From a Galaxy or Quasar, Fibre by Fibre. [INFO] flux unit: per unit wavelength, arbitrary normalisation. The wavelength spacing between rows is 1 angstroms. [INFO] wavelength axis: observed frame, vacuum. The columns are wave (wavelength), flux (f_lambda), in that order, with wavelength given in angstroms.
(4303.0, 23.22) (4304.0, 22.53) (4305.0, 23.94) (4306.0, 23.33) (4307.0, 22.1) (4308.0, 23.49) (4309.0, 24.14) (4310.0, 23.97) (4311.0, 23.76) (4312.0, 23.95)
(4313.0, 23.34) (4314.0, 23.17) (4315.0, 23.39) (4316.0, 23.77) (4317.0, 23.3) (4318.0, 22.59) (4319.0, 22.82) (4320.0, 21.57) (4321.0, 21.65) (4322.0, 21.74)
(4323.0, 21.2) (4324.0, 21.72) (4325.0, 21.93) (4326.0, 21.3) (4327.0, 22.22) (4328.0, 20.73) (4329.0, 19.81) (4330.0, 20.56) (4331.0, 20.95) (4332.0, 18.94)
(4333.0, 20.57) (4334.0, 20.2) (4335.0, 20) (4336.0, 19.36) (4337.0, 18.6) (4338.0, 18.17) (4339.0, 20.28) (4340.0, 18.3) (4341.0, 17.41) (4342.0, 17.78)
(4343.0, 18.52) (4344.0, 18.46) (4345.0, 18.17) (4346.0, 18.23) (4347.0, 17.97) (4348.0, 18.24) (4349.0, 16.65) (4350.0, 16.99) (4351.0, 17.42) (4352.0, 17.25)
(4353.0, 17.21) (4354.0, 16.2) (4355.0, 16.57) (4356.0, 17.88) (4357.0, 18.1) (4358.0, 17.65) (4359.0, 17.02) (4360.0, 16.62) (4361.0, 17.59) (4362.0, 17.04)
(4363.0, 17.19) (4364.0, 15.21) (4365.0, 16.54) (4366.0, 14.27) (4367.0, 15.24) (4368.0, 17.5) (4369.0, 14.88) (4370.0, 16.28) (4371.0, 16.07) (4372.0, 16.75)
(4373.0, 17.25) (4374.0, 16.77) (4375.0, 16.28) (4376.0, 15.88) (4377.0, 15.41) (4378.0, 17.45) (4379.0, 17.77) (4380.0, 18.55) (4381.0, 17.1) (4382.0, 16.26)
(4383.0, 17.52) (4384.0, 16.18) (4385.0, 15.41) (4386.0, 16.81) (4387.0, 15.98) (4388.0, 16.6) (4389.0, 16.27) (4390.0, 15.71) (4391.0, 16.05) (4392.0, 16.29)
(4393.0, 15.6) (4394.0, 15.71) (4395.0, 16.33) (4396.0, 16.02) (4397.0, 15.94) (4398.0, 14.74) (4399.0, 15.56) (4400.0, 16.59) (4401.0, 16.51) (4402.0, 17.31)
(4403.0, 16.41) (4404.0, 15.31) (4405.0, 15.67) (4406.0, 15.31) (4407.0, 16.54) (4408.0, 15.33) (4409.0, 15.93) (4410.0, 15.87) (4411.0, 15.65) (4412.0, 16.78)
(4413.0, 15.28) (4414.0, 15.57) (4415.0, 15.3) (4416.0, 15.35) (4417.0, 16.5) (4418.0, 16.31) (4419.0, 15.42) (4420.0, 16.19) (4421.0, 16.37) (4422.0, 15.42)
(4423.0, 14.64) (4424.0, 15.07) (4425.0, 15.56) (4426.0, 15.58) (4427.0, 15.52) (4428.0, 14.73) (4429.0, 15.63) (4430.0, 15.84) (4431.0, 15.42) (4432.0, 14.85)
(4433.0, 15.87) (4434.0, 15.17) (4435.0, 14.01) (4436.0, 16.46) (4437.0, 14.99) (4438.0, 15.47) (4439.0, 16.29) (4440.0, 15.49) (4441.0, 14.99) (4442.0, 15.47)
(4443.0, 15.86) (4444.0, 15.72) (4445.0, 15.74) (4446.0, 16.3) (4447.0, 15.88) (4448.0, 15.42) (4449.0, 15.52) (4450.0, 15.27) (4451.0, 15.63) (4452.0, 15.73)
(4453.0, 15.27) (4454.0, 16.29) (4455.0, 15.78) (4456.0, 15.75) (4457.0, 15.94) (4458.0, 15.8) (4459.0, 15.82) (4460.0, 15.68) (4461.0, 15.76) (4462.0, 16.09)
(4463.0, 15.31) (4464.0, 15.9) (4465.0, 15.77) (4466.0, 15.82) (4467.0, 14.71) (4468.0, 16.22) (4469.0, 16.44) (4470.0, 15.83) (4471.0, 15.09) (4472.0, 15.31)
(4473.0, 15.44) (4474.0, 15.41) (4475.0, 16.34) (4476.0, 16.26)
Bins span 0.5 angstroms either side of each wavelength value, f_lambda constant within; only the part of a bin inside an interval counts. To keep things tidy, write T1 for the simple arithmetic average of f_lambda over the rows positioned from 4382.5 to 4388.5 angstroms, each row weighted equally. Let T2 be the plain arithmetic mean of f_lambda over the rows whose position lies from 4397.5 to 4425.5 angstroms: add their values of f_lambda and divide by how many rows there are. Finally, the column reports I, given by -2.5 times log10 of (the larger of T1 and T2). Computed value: -3.04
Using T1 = 16.4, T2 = 15.8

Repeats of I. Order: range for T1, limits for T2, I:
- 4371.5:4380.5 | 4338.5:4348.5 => -3.16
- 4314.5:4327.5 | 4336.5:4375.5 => -3.37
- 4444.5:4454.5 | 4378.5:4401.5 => -3.03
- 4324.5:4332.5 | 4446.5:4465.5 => -3.30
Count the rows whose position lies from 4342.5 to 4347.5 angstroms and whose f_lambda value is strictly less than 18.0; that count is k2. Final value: 1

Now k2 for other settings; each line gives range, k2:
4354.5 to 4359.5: 4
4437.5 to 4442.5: 5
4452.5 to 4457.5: 5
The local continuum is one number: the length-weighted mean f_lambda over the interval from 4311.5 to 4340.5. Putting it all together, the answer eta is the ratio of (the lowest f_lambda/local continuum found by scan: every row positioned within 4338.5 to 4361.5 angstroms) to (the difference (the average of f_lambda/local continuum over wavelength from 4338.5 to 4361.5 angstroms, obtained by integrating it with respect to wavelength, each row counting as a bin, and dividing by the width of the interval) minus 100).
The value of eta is -0.0077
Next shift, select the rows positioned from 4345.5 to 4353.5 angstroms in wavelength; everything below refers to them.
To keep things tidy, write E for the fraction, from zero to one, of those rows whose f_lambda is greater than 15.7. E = 1.0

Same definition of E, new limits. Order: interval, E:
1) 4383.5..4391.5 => 0.9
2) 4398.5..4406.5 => 0.5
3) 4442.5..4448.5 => 0.8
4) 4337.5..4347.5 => 1.0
